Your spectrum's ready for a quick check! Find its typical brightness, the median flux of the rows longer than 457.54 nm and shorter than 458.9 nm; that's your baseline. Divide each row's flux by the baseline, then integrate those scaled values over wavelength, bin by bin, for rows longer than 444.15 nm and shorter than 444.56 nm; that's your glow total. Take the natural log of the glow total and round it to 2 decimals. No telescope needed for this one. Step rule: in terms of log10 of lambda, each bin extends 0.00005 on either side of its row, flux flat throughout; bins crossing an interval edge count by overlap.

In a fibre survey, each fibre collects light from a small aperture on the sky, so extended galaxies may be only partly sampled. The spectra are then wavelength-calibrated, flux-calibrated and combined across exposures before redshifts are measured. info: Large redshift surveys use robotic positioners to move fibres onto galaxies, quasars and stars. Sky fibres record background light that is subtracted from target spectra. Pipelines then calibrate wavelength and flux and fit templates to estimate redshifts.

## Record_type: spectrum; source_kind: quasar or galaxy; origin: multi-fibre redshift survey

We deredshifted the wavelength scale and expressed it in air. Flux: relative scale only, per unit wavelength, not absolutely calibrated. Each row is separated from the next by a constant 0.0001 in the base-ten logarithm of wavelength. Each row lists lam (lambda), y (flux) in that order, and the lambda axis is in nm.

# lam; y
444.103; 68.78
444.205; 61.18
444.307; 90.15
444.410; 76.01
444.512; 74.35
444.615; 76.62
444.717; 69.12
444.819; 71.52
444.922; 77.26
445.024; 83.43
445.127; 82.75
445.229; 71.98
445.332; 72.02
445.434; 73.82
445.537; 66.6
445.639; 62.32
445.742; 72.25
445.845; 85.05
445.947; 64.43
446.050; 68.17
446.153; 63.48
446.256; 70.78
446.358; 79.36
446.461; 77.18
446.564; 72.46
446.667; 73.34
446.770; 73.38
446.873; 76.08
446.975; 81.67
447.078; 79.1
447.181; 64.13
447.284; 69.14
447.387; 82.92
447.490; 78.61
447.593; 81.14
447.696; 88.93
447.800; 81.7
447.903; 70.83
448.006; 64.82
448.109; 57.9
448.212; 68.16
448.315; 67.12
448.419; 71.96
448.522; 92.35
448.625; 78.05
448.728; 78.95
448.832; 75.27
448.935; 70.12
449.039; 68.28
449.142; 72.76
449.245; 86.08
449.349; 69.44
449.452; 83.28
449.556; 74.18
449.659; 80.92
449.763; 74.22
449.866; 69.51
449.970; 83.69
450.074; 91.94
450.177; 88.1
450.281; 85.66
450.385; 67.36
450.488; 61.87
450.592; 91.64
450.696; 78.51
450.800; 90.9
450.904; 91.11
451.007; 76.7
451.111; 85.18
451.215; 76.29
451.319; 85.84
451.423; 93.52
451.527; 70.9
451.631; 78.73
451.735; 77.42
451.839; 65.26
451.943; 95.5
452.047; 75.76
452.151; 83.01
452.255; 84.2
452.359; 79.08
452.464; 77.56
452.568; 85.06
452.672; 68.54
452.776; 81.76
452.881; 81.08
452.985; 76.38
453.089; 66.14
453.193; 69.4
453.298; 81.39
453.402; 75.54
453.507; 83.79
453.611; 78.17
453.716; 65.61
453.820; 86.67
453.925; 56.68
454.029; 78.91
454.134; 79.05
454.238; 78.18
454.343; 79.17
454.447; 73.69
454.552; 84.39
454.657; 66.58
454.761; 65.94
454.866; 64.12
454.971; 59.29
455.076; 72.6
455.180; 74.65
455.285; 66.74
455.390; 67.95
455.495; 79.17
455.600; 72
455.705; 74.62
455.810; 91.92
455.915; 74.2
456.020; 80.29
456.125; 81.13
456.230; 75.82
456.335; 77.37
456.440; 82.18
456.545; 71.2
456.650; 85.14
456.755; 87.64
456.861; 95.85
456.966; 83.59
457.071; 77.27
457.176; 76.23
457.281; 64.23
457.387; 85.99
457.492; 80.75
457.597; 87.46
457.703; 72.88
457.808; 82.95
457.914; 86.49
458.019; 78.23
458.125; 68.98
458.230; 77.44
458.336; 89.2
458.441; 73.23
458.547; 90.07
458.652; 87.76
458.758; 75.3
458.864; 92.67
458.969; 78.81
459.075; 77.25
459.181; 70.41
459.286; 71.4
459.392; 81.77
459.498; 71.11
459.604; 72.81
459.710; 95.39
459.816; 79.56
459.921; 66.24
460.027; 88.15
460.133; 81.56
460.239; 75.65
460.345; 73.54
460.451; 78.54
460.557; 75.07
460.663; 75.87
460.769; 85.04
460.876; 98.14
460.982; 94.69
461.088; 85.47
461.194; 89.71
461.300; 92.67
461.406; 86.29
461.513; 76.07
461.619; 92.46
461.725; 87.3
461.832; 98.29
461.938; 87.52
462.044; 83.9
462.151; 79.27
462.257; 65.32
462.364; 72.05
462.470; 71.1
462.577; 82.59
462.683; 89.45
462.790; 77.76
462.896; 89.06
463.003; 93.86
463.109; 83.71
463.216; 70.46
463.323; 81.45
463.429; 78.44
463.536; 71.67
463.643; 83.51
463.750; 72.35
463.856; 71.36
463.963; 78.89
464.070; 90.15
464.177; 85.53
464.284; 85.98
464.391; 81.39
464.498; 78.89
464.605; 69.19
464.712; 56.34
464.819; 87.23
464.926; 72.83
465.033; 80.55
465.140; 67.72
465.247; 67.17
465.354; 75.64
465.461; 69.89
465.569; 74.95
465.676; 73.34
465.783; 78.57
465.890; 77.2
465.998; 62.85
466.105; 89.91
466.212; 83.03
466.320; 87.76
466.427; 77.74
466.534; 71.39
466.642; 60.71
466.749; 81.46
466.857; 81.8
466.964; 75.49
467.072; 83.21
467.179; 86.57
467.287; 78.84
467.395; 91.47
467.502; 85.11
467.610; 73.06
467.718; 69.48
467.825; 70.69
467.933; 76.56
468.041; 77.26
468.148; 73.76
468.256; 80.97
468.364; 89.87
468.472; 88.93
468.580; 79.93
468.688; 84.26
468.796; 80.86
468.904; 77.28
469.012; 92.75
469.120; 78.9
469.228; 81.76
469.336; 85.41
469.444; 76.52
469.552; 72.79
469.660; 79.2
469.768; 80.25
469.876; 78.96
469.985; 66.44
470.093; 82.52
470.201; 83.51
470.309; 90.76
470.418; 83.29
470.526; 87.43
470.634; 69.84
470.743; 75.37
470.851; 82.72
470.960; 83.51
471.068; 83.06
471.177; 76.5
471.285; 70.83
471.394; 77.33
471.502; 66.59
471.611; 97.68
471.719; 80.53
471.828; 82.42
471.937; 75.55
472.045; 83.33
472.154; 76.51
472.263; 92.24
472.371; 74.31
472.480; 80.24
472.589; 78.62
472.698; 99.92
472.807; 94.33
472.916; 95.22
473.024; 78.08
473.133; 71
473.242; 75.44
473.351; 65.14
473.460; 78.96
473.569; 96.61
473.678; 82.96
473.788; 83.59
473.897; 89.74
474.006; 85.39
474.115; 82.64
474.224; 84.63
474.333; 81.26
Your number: -0.99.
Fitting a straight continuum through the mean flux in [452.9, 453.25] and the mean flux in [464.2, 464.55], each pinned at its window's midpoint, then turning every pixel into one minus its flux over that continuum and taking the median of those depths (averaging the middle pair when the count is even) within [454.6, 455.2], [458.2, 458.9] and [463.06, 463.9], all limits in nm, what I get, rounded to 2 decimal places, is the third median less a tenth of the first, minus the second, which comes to 0.21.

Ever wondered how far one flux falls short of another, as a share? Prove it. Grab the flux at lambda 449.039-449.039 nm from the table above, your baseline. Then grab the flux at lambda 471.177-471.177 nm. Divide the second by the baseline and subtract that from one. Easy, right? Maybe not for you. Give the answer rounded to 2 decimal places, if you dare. -0.12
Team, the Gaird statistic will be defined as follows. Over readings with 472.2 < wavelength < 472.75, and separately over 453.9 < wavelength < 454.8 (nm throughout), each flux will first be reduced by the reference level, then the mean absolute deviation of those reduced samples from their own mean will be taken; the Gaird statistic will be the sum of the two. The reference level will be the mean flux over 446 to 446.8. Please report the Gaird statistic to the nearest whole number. 16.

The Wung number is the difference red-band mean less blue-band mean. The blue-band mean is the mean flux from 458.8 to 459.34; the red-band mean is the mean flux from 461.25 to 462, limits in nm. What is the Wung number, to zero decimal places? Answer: 11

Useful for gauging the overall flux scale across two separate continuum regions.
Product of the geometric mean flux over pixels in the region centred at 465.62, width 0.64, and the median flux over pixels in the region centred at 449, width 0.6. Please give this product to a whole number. 5542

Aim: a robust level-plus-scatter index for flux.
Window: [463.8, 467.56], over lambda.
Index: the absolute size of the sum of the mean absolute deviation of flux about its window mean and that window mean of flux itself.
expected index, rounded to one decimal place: 84.6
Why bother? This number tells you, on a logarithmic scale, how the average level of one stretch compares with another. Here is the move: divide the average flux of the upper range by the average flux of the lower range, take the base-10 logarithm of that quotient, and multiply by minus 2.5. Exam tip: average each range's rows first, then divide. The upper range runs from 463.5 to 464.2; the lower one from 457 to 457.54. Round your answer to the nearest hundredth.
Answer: -0.03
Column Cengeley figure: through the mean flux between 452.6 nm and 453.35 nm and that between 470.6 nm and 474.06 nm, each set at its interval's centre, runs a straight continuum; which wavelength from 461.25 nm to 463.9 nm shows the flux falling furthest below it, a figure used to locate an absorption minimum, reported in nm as 462.257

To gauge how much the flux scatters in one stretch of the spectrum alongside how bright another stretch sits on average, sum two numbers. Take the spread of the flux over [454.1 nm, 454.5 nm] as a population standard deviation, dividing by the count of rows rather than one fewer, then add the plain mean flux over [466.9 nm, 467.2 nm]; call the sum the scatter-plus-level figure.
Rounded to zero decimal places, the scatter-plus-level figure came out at 84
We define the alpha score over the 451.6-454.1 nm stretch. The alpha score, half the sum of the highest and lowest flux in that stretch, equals 76.1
